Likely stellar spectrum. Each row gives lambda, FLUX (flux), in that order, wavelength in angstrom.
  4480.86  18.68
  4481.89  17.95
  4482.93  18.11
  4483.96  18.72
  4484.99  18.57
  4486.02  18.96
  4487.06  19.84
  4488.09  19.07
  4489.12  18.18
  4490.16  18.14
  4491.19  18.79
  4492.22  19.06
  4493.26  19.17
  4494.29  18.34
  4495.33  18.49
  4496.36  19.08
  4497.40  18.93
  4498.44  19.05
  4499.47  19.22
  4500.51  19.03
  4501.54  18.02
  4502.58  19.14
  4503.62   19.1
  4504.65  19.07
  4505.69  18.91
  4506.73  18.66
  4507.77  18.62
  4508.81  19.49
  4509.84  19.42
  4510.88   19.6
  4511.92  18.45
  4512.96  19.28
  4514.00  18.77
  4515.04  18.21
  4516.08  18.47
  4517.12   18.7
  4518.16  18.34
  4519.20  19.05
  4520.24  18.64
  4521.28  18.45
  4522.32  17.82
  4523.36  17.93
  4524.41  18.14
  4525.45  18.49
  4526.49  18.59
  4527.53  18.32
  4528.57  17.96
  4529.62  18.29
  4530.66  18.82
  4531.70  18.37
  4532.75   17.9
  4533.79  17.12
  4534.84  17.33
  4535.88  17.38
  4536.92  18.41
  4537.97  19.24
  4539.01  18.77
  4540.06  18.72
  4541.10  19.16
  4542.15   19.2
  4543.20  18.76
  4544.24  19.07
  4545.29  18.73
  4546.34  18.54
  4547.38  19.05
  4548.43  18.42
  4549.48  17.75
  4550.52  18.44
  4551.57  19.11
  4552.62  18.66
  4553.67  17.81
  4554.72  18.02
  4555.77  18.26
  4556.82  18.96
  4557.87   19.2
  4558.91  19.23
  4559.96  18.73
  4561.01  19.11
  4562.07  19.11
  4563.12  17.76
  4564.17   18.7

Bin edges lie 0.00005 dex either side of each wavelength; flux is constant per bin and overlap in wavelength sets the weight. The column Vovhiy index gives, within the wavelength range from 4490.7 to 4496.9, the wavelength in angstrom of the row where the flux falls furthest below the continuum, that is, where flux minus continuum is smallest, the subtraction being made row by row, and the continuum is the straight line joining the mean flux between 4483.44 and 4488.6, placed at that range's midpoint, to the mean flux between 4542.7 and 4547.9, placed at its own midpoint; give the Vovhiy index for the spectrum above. 4494.29 angstrom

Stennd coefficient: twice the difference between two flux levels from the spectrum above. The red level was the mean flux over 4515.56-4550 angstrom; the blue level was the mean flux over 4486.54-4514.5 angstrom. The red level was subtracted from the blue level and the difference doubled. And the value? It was 1.0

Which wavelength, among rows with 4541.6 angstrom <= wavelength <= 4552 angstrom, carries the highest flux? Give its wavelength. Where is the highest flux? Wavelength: 4542.15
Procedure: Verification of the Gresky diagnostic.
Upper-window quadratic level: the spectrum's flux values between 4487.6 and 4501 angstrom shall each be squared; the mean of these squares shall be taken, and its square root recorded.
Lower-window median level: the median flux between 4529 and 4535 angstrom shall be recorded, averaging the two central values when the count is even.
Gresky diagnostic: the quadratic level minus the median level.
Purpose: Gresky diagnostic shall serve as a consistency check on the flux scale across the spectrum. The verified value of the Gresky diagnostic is 0.72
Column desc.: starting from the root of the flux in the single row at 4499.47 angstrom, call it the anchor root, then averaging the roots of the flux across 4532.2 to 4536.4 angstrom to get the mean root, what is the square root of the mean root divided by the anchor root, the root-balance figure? 0.98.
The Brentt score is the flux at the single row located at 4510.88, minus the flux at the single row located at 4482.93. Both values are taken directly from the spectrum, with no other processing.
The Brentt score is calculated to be 1.5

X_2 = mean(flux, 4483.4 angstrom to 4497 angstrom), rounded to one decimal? 18.8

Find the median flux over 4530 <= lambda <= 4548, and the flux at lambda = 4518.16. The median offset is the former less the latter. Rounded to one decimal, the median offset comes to 0.4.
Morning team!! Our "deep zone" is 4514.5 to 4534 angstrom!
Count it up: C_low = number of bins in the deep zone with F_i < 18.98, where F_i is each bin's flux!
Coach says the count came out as 18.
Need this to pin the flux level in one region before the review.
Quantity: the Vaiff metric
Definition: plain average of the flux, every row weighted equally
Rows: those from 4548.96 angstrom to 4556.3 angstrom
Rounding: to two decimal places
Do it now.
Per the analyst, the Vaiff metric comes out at 18.29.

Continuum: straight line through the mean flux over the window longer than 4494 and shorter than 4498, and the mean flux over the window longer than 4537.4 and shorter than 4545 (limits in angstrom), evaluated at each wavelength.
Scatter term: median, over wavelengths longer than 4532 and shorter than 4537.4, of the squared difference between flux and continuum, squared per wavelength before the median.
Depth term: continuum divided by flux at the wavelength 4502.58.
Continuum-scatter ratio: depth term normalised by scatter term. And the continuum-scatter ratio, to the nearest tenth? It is 0.4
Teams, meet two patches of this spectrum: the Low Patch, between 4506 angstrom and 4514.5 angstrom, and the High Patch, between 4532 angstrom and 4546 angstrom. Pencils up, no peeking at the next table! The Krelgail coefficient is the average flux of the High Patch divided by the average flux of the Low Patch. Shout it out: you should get 0.97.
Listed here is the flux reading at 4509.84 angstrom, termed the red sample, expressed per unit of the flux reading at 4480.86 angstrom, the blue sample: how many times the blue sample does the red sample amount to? 1.04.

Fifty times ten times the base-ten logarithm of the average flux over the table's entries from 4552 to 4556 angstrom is 630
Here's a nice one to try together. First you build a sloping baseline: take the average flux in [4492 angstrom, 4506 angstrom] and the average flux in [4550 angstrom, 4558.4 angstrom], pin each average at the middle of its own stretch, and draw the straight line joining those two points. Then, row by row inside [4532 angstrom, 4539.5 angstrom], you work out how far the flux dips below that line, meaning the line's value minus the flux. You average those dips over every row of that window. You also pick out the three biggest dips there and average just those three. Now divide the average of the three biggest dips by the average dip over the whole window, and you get 2.2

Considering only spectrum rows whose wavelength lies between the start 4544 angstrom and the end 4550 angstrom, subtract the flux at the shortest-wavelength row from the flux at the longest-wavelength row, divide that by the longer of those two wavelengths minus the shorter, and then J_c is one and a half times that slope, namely -0.38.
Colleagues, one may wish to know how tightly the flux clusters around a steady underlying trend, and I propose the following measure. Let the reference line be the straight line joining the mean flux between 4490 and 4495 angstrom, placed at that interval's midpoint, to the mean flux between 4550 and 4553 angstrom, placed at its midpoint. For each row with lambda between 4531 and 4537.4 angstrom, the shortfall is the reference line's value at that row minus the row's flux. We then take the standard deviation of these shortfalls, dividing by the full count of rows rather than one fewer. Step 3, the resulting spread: 0.51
